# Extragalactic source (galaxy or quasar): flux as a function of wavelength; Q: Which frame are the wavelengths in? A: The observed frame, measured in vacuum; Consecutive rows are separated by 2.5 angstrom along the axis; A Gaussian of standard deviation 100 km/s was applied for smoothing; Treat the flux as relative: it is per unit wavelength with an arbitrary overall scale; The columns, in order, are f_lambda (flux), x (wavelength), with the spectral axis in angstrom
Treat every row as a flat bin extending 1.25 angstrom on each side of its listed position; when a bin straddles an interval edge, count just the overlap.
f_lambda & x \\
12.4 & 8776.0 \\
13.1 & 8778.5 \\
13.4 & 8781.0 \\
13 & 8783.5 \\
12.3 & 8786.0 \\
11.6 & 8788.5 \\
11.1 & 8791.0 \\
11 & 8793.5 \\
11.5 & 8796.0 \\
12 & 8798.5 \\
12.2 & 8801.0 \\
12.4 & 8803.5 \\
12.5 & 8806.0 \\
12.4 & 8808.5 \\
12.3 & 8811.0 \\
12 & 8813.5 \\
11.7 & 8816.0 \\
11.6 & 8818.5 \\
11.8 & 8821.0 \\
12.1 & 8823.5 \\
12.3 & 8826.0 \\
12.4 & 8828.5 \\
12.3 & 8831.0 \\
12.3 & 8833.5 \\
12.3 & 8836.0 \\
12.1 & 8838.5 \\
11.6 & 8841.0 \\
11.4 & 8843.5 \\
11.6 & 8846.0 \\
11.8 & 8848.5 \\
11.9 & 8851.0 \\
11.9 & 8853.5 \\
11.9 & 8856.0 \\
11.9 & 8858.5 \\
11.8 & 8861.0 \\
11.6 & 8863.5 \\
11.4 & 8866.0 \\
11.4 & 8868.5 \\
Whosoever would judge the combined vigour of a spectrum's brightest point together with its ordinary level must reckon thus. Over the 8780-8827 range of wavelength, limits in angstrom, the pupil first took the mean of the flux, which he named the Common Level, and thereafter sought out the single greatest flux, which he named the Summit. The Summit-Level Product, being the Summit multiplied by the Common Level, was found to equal 162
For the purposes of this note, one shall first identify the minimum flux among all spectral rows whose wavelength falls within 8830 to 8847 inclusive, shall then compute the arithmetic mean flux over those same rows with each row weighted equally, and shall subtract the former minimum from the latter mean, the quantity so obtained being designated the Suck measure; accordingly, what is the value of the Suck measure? 0.543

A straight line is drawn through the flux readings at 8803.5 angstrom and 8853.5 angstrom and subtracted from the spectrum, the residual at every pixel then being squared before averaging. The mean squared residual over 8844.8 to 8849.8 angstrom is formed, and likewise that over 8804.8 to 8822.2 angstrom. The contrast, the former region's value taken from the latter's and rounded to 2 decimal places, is 0.07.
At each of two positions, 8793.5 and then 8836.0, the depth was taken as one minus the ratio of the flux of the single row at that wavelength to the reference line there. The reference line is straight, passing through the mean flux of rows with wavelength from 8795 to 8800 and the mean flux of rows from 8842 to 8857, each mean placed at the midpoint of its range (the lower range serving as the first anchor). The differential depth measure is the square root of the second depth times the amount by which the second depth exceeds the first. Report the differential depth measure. 0.07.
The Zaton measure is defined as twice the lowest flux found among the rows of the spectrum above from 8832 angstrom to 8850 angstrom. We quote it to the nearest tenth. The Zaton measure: 22.8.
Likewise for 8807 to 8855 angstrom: 22.8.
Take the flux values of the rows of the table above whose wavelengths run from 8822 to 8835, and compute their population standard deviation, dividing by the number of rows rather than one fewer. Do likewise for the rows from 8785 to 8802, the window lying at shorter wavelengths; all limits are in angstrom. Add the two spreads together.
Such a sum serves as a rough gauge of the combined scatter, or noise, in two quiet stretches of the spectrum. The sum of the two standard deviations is 0.58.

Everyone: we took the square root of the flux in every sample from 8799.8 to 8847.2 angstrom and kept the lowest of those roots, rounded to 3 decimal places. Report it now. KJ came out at 3.376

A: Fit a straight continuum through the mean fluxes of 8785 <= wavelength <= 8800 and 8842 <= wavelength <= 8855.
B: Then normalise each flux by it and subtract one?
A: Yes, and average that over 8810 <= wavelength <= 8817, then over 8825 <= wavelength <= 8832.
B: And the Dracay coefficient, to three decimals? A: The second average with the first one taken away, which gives 0.025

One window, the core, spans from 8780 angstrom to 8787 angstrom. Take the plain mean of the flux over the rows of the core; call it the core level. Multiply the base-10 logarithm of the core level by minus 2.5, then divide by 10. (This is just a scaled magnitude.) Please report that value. -0.278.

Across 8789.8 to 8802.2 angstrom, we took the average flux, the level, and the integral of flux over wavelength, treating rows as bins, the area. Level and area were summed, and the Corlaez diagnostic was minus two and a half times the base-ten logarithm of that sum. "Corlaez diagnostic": -5.48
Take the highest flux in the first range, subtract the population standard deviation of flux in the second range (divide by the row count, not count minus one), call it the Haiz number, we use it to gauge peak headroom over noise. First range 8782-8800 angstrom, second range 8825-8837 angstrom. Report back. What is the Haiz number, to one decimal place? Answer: 13.0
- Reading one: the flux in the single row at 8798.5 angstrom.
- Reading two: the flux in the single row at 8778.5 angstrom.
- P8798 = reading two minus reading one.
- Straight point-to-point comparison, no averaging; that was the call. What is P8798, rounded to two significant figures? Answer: 1.1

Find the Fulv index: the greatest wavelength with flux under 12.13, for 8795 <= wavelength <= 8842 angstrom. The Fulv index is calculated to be 8841.0 angstrom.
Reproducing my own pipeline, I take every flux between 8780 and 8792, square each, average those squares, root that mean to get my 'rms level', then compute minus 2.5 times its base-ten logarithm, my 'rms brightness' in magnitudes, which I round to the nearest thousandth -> -2.726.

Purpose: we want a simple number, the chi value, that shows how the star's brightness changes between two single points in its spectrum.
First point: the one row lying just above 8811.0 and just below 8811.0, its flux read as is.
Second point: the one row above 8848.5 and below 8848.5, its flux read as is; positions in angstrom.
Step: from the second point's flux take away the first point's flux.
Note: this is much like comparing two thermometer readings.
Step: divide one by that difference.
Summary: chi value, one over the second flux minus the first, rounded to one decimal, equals -2.0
